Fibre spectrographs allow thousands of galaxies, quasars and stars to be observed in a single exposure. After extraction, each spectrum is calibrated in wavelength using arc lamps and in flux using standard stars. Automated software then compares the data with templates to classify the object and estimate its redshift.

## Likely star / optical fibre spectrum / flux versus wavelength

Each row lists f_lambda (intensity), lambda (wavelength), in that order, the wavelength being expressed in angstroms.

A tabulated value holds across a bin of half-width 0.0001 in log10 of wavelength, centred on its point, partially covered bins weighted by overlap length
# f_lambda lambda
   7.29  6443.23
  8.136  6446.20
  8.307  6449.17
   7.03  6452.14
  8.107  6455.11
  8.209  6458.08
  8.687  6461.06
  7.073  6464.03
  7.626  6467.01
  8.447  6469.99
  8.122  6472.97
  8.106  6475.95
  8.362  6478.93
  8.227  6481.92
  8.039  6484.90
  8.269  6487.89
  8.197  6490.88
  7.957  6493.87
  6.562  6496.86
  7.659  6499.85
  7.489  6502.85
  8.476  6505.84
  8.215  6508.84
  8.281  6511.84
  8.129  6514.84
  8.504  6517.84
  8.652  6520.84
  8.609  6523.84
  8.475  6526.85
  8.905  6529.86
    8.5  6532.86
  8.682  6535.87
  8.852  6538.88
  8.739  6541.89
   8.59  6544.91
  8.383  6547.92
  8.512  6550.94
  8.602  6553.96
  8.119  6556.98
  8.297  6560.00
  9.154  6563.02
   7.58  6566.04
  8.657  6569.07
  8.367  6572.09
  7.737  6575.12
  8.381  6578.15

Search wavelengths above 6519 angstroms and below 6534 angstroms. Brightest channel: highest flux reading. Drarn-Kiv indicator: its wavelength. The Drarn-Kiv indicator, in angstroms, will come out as 6529.86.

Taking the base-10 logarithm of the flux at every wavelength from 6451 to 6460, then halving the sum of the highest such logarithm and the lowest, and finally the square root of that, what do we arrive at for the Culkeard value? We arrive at 0.938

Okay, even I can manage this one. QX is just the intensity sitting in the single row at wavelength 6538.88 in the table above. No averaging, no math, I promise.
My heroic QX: 8.852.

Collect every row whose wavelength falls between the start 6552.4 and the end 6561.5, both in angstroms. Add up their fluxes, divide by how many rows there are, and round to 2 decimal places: 8.34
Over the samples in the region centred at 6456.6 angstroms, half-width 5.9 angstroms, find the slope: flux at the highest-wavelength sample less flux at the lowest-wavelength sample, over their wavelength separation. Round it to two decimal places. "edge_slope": 0.19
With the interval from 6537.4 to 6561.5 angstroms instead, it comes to -0.03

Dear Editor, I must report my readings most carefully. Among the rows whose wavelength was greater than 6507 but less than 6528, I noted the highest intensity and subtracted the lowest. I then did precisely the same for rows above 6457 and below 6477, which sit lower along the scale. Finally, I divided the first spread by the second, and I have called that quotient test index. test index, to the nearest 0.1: 0.3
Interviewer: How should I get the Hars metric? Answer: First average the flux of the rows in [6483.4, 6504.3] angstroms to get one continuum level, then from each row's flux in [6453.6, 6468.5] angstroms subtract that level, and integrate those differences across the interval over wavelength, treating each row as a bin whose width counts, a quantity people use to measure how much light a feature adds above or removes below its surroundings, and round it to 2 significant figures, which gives 3.0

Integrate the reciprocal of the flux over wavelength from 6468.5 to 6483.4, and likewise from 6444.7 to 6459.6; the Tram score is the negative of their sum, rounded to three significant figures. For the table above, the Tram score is -3.68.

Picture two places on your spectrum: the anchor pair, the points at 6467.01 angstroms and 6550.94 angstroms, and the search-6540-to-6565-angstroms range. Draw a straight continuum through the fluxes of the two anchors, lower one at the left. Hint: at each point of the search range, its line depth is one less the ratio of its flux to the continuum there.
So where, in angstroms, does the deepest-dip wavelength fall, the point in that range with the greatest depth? 6556.98 angstroms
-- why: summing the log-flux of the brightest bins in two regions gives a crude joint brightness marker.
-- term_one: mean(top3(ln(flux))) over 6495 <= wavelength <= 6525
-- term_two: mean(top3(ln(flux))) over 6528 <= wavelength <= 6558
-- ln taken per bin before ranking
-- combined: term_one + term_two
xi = 4.33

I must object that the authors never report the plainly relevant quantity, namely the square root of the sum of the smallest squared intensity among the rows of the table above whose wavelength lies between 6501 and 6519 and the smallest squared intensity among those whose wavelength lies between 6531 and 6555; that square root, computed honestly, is 11.2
